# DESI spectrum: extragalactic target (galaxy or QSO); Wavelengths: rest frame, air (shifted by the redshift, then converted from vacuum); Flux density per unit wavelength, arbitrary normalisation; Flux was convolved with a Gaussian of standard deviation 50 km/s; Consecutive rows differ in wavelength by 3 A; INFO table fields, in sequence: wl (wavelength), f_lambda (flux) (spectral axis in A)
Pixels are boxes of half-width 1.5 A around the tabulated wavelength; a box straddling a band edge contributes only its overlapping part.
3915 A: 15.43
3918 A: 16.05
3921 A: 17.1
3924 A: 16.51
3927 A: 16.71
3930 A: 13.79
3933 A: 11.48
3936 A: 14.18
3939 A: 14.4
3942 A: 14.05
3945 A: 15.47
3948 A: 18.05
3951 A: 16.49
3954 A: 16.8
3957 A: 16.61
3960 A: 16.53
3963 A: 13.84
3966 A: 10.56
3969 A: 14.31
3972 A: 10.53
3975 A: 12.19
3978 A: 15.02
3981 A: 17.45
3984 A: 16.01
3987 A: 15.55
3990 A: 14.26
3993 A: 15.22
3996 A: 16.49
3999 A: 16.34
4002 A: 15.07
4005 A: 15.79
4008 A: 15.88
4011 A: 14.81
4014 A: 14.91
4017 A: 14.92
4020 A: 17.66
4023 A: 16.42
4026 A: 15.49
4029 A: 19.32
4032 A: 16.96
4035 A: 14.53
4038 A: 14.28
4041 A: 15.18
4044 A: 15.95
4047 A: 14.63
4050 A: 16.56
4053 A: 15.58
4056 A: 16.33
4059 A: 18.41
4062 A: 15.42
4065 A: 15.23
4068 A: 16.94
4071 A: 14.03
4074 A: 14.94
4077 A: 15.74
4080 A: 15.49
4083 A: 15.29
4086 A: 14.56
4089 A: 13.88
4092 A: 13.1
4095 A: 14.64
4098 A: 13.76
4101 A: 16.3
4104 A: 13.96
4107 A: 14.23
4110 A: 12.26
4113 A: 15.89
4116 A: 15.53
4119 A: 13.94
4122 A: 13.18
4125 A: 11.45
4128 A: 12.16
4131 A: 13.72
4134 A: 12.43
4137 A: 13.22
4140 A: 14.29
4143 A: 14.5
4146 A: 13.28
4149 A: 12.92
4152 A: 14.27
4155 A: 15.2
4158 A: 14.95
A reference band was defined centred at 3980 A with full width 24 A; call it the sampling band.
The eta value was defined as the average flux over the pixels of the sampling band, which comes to 14.4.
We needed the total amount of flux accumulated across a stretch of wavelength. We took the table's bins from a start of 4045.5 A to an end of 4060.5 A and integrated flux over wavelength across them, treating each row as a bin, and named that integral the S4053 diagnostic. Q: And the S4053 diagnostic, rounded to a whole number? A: 245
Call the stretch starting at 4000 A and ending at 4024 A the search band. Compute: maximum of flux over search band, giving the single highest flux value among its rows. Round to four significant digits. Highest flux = 17.66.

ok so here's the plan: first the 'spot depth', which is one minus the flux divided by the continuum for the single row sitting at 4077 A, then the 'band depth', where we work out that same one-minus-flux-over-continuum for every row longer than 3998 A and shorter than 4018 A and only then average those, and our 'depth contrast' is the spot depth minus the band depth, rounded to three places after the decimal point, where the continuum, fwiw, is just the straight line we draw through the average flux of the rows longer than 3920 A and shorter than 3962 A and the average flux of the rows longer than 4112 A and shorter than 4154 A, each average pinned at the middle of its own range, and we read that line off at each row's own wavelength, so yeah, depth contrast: -0.076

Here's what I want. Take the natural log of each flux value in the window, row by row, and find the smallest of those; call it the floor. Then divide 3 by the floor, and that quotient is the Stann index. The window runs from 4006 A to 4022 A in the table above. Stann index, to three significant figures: 1.11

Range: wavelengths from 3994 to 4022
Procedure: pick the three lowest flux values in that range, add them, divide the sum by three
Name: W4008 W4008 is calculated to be 14.9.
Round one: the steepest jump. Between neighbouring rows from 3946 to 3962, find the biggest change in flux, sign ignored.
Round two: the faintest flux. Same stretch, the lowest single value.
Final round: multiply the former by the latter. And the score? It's 26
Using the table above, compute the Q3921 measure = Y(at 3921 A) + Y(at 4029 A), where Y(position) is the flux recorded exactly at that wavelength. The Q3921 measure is 36.4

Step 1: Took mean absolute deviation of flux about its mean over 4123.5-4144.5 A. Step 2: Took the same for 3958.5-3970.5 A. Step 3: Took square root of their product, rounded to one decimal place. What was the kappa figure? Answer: 1.2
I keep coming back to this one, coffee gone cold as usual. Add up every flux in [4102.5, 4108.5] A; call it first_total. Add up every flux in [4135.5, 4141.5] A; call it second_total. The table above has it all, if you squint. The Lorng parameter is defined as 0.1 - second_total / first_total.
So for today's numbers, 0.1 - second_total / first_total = -0.88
